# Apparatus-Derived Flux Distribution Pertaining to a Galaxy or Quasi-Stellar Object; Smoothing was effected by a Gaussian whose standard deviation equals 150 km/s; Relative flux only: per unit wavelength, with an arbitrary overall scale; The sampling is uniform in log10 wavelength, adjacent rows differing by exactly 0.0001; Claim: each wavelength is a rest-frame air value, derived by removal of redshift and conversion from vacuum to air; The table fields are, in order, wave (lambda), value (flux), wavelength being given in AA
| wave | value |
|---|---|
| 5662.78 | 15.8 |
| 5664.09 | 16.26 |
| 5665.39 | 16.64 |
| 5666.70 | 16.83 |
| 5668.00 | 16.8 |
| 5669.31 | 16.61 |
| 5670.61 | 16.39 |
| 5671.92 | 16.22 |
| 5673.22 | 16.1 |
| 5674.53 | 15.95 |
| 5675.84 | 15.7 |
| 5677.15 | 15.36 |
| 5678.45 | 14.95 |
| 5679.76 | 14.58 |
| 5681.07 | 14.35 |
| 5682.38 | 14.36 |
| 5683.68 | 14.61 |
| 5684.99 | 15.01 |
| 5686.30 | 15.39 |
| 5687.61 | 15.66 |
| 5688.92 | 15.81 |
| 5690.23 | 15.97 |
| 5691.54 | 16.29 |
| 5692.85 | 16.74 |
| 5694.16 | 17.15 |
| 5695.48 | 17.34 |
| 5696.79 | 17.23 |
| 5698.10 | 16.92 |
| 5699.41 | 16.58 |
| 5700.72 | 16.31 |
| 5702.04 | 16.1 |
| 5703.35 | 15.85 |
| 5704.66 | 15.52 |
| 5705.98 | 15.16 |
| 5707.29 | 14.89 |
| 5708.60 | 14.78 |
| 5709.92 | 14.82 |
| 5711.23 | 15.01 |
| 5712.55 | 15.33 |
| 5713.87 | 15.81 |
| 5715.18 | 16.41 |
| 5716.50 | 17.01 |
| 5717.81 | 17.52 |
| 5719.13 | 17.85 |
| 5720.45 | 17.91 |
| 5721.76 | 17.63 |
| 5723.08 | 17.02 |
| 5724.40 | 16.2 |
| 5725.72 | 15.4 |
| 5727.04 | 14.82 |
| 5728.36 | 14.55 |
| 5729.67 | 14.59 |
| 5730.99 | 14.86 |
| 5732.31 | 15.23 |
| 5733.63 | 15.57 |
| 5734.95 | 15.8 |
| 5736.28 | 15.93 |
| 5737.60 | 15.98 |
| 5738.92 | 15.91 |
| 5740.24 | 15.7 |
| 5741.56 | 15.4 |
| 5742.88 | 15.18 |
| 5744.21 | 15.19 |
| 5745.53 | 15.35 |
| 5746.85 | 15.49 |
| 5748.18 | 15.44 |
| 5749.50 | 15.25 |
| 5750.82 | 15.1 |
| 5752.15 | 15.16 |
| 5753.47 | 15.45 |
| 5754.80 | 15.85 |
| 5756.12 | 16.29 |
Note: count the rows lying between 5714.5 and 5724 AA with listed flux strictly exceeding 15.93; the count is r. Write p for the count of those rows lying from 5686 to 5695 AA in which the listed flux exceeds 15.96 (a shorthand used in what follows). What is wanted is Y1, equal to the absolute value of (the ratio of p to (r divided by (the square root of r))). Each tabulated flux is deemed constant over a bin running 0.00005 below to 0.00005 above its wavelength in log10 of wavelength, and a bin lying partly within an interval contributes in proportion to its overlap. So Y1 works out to 1.5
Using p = 4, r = 7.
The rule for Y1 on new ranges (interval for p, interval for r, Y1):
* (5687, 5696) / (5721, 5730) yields 2.9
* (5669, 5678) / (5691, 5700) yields 1.5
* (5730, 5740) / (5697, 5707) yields 0.5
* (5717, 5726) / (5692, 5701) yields 2.3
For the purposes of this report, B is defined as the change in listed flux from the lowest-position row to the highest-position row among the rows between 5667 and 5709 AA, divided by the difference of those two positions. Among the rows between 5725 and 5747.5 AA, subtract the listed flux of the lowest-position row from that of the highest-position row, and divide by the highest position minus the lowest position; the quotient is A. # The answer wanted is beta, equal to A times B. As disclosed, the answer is 0.000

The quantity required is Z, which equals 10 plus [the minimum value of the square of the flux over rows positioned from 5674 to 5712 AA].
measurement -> 216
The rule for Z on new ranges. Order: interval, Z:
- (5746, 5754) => 238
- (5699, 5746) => 222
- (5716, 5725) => 272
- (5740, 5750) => 240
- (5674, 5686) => 216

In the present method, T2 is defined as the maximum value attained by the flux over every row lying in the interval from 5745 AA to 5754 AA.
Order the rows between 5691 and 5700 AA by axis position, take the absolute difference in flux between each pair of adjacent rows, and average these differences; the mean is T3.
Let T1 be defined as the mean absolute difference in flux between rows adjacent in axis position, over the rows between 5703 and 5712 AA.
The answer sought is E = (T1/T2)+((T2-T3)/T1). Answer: 70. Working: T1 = 0.217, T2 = 15.49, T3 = 0.30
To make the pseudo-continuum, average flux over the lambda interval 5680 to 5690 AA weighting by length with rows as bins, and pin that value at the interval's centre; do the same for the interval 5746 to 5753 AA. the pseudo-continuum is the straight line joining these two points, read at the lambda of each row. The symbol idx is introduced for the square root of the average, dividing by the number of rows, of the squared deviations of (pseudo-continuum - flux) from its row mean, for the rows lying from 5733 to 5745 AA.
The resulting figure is 0.30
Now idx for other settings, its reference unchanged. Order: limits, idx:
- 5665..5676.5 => 0.38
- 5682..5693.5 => 0.72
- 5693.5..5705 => 0.63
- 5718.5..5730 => 1.36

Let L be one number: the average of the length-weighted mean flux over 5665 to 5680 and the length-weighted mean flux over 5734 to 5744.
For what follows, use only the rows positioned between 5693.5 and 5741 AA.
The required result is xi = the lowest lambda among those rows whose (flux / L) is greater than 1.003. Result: 5694.16 AA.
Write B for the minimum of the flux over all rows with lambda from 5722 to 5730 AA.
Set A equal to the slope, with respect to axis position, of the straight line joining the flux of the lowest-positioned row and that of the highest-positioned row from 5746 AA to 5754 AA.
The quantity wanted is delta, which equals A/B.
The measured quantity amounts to 0.000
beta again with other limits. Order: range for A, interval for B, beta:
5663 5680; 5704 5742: 0.000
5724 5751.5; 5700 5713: 0.003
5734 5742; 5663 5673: 0.000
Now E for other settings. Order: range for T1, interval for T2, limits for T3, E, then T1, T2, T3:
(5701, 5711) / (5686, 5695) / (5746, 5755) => 75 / 0.227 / 17.15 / 0.19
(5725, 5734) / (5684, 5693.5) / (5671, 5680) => 53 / 0.312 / 16.74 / 0.27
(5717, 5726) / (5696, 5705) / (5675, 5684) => 35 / 0.483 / 17.23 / 0.27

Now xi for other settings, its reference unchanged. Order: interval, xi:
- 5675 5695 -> 5690.23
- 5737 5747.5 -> 5737.60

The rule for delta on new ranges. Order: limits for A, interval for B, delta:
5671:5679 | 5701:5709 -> -0.013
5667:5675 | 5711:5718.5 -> -0.009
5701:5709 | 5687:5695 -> -0.013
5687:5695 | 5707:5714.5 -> 0.015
